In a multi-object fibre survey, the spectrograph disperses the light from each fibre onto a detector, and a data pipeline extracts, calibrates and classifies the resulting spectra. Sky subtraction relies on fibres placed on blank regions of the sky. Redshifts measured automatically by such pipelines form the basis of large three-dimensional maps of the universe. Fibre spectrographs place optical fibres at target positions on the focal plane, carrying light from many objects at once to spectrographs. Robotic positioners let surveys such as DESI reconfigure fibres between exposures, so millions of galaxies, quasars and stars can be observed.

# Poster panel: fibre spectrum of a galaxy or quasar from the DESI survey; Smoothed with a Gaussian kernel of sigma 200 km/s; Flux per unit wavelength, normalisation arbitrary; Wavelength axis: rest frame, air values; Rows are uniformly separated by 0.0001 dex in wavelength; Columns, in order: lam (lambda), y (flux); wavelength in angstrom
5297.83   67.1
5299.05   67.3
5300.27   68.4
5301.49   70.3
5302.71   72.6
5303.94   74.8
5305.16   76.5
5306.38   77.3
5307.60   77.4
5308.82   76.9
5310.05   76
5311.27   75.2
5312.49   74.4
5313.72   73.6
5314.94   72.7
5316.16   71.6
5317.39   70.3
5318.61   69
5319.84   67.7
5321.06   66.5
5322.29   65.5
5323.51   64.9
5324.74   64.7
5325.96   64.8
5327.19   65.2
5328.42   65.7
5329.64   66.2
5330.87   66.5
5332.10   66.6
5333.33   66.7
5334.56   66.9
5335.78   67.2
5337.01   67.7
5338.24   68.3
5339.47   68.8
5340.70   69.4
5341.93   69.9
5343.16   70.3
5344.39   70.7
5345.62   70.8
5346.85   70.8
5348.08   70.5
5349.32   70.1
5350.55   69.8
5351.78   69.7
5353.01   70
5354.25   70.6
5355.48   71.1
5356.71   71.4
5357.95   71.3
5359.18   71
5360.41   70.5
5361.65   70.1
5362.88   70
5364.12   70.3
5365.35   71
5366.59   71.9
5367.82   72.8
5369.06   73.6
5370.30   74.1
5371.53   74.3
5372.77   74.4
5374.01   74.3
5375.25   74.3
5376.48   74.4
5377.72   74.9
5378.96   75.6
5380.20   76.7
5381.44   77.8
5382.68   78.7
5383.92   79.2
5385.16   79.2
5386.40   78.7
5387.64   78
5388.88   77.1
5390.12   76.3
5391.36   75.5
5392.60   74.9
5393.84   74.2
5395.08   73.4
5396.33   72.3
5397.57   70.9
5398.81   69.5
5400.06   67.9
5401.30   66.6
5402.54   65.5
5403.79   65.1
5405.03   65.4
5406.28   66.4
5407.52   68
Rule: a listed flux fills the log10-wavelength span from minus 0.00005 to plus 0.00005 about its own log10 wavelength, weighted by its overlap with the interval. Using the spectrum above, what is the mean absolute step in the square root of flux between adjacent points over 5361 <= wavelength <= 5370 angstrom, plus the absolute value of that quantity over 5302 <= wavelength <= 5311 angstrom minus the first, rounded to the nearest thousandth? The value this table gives 0.060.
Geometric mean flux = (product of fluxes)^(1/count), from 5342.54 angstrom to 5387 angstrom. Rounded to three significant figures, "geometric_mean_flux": 72.9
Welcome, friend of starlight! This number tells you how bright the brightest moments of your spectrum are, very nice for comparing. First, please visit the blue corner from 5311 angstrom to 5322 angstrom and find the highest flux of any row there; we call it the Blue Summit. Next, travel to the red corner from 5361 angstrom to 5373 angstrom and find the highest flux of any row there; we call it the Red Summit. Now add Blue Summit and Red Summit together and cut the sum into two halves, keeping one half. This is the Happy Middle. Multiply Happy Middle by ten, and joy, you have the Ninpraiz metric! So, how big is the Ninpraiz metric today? 748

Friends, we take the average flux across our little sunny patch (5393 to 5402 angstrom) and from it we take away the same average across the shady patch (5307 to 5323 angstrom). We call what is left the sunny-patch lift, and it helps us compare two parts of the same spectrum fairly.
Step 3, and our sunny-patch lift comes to -1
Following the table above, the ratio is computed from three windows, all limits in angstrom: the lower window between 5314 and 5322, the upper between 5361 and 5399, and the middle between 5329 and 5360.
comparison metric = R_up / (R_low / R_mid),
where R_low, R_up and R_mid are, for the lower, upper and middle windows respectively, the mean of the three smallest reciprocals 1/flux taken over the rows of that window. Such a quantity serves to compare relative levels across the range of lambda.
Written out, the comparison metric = 0.0127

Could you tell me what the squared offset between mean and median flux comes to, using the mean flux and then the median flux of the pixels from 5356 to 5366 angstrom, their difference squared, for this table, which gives 0.00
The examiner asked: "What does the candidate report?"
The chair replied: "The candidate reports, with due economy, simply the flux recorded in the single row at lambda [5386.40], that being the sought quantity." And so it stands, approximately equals 78.7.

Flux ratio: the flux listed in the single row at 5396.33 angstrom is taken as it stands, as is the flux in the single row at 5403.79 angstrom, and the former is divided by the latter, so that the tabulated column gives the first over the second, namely 1.11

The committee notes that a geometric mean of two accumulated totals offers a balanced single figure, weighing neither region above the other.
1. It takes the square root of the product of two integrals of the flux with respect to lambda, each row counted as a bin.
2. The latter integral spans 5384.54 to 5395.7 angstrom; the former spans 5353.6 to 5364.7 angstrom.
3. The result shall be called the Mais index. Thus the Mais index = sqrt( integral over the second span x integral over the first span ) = 818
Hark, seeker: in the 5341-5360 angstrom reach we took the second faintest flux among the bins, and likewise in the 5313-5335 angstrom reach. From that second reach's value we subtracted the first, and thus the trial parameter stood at -5.0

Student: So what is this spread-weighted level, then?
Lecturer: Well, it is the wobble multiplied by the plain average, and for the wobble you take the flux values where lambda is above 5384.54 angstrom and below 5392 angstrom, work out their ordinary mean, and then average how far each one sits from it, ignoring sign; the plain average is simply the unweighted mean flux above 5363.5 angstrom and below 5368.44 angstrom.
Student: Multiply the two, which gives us 83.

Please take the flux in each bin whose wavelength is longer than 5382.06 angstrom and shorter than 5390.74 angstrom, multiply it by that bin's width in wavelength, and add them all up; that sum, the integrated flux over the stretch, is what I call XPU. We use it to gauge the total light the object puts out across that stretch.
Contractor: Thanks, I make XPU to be 679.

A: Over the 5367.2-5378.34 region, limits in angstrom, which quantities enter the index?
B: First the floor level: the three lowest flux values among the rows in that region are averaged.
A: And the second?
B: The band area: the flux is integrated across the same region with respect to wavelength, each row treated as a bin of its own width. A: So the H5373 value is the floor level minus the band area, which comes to -752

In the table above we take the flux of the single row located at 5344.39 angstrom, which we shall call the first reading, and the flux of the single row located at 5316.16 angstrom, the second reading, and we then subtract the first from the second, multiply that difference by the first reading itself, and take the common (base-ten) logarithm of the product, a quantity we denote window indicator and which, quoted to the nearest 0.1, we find 1.8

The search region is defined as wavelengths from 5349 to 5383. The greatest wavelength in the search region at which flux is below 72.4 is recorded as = 5366.59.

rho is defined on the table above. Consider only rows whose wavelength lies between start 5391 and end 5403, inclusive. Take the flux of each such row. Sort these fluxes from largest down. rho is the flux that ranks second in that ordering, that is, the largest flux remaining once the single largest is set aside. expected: 74.9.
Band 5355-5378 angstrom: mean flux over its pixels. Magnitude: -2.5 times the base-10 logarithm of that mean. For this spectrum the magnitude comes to -4.65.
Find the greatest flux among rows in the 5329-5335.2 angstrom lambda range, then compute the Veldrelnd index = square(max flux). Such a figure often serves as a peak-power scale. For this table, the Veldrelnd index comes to 4476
